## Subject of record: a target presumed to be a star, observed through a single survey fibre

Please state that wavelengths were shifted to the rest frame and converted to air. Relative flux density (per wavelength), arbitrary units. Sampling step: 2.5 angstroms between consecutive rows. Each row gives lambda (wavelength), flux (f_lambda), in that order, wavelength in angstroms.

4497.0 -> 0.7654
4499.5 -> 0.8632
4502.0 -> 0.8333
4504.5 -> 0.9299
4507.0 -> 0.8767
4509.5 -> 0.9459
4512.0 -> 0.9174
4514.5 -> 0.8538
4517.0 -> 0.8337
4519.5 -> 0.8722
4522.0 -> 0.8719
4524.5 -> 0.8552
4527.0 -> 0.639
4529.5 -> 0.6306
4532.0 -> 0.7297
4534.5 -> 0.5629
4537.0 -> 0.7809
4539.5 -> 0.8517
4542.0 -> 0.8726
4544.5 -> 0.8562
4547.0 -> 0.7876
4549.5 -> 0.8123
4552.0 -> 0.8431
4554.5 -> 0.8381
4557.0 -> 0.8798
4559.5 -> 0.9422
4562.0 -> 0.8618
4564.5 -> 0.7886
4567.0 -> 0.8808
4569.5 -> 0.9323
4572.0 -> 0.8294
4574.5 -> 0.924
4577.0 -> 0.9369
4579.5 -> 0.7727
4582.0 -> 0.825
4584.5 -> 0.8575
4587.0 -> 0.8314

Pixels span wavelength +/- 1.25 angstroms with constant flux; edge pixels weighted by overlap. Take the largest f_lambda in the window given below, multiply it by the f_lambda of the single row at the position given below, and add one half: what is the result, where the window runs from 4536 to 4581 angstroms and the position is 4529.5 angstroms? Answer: 1.09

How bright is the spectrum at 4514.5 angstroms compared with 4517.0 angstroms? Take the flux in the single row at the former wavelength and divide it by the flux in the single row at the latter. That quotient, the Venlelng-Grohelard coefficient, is 1.02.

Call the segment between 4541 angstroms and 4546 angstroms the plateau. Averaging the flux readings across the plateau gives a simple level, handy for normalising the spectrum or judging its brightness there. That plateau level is 0.86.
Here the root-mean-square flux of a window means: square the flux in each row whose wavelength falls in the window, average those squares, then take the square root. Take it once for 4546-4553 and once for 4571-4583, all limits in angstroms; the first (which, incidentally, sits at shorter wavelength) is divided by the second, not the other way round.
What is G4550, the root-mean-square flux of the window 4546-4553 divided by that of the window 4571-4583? 0.95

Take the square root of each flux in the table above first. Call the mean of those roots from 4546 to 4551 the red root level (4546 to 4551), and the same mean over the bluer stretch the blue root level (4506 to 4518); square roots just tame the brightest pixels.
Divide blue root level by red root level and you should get 1.05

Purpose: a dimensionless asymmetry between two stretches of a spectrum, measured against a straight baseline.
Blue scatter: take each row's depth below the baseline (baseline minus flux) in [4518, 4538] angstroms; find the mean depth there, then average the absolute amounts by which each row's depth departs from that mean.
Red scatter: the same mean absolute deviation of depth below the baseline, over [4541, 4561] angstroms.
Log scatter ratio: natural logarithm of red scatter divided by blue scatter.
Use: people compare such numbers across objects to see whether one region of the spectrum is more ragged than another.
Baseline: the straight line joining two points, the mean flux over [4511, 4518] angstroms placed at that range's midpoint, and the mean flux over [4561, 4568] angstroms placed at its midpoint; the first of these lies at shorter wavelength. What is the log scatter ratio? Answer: -1.1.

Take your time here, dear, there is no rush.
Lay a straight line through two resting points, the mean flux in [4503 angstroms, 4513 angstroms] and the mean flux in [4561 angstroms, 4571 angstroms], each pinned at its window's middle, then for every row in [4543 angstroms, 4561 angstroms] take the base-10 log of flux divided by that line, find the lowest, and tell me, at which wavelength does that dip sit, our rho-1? 4547.0 angstroms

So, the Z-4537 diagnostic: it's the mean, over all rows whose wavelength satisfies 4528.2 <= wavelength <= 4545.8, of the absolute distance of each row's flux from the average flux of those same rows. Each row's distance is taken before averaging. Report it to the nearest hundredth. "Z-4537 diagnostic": 0.10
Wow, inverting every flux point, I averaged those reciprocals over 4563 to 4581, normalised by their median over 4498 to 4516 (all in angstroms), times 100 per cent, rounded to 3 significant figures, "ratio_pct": 102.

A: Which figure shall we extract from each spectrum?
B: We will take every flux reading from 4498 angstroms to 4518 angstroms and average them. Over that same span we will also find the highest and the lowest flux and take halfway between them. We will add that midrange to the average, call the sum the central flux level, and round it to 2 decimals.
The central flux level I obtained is 1.77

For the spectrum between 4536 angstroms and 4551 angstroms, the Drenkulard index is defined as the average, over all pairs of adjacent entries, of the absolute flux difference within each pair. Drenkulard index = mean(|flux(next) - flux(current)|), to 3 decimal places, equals 0.040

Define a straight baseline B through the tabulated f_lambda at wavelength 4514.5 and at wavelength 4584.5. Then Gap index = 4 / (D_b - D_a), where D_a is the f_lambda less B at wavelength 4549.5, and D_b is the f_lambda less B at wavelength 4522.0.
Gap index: 66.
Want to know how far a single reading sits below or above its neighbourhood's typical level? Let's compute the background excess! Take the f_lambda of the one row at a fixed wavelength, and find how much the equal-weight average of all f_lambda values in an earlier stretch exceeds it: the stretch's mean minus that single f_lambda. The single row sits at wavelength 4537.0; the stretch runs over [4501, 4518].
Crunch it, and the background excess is 0.10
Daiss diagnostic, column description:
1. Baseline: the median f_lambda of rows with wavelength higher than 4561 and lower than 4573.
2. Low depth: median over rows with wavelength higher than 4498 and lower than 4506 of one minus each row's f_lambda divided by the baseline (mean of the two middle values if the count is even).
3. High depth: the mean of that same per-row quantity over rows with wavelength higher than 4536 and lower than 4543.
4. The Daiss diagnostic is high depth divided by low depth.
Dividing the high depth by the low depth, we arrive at -19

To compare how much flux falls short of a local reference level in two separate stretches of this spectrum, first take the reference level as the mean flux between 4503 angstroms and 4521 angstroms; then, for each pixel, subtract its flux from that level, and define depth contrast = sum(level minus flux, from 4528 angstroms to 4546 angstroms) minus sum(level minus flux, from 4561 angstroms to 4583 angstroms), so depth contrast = 0.69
